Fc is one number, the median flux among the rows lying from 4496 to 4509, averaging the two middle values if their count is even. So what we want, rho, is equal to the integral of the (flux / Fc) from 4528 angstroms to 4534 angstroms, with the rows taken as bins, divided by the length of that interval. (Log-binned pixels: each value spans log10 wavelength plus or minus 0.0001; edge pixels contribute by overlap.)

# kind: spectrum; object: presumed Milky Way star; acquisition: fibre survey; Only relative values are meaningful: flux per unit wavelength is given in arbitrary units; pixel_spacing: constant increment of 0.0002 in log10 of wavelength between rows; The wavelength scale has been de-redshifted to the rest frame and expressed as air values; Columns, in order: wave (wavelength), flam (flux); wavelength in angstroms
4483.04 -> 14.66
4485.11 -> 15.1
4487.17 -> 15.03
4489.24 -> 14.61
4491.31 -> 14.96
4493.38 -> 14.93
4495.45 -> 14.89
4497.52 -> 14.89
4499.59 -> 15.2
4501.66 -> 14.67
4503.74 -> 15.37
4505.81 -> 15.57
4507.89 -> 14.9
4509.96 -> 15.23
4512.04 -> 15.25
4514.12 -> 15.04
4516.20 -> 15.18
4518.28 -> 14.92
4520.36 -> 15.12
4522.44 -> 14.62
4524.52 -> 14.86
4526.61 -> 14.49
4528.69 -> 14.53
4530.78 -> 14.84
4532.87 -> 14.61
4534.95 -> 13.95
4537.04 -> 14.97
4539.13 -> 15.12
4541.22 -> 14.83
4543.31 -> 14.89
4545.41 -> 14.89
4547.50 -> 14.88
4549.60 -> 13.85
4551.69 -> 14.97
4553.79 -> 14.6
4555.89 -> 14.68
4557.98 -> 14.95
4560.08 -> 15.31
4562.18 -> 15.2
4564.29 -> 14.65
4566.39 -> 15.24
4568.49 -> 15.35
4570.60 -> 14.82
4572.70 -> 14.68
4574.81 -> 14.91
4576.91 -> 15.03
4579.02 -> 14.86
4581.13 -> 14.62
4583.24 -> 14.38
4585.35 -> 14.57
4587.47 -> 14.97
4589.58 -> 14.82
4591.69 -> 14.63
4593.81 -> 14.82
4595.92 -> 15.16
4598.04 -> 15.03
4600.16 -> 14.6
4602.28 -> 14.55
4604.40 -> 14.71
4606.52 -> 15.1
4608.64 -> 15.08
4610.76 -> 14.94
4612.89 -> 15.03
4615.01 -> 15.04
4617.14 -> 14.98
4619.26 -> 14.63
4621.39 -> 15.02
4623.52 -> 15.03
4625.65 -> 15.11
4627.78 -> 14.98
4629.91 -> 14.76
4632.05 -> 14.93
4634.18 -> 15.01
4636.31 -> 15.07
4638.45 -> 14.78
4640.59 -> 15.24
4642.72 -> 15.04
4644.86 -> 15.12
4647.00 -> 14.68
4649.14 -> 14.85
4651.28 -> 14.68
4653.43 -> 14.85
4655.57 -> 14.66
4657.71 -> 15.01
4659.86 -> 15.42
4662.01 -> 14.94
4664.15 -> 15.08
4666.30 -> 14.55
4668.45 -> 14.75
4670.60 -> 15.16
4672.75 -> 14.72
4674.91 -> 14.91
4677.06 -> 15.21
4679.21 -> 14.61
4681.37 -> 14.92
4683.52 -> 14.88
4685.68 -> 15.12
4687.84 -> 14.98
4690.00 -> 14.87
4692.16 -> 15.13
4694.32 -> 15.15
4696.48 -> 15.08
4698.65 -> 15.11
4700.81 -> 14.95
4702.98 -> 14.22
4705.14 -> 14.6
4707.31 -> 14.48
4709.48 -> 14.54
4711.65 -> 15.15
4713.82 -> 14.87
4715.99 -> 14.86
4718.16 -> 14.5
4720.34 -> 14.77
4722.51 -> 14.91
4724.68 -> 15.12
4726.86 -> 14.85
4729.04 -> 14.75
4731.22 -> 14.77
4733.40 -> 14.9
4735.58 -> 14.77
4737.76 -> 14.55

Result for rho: 0.97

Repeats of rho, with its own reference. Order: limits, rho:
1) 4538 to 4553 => 0.98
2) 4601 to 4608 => 0.98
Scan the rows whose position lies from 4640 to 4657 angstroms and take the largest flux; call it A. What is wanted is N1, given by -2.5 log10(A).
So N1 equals -2.96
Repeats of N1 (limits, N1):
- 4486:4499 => -2.94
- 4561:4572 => -2.97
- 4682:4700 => -2.95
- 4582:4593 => -2.94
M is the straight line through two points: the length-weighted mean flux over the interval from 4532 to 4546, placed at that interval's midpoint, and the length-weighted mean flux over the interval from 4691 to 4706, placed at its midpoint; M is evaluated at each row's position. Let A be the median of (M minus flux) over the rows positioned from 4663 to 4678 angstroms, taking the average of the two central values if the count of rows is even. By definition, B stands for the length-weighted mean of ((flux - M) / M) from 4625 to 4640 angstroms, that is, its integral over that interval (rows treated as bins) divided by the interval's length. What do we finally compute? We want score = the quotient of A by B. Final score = -4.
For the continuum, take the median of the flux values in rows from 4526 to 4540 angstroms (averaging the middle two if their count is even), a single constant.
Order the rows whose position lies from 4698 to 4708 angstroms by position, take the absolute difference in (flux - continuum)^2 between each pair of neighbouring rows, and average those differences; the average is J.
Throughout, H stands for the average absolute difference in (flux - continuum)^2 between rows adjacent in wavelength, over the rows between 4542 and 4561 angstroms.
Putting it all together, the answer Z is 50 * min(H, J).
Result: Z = 4.25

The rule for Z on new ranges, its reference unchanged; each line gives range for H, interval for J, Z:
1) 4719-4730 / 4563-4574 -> 5.94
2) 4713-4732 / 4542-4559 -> 3.44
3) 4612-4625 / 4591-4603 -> 3.69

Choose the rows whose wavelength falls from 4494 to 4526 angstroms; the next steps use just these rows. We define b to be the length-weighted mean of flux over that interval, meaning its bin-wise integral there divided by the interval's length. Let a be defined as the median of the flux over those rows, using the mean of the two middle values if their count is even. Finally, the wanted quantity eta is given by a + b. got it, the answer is 30.1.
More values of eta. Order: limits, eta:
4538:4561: 29.7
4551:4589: 29.8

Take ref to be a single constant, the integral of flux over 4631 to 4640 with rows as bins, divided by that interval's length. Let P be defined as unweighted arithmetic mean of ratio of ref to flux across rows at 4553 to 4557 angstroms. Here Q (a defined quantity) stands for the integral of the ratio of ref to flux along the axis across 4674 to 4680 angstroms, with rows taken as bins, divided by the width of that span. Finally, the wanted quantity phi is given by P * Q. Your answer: 1.026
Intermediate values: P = 1.02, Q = 1.004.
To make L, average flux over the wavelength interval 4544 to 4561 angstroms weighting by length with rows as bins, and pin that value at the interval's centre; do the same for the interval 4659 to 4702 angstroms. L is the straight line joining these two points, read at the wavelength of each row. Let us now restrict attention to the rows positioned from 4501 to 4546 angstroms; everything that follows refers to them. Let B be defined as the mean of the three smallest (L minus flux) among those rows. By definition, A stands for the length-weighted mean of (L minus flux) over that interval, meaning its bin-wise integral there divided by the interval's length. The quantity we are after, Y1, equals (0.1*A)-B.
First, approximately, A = -0.19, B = -0.71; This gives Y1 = 0.7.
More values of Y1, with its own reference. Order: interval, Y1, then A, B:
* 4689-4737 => 0.2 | 0.19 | -0.14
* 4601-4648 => 0.3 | -0.06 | -0.27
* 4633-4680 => 0.4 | 0.01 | -0.35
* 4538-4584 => 0.5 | -0.08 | -0.52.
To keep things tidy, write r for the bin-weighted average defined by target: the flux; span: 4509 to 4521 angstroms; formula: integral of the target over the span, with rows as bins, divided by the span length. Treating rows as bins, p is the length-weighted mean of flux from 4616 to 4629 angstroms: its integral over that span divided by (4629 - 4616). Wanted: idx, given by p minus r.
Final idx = -0.2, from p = 15.0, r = 15.1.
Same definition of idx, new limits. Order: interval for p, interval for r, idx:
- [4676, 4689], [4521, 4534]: 0.3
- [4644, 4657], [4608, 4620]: -0.1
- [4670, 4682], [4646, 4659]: 0.1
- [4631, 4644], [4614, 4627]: 0.1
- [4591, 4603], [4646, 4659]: 0.0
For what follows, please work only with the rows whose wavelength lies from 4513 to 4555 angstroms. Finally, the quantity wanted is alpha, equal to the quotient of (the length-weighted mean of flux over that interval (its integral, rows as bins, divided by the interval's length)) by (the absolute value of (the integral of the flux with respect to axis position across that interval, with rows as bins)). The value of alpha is 0.0238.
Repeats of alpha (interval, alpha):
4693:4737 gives 0.0227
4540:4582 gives 0.0238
